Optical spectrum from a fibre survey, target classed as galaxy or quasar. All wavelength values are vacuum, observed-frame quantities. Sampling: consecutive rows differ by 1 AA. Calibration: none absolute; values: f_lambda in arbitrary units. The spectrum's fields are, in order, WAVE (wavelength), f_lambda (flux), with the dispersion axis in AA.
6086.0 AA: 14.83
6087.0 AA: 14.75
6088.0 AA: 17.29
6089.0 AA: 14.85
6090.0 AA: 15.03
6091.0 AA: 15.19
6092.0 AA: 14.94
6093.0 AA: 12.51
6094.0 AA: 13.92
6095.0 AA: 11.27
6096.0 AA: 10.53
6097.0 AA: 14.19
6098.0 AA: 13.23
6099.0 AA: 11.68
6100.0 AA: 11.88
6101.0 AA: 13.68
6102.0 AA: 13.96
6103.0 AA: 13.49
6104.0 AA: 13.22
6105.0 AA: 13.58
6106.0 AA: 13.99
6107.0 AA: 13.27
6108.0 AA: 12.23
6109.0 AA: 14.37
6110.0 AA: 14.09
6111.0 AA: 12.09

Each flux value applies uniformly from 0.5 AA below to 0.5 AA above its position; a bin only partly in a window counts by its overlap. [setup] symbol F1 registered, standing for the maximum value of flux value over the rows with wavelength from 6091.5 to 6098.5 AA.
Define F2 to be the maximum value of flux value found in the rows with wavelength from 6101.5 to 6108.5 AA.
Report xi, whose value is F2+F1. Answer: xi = 28.9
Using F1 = 14.94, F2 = 13.99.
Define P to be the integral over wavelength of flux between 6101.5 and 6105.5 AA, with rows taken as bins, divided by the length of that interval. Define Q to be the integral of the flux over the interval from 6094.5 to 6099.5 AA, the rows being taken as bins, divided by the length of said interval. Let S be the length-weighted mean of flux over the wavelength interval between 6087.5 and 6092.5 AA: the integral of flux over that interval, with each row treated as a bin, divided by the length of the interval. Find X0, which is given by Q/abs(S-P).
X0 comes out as 6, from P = 13.6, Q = 12.2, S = 15.5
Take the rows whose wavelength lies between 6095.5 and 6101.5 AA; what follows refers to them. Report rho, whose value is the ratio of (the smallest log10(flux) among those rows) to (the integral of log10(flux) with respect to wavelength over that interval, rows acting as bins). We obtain 0.156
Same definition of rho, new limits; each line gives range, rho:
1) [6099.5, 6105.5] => 0.159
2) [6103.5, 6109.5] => 0.161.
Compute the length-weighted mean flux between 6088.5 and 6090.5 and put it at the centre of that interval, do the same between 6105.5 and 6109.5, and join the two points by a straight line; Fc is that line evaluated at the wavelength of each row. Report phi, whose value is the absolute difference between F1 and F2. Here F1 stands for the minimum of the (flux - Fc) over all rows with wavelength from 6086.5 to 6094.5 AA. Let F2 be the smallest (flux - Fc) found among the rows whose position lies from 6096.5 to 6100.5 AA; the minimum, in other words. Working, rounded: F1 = -2.1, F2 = -2.5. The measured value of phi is 0.3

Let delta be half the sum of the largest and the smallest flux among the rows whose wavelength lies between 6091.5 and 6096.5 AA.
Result 12.7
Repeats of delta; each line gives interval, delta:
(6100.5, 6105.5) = 13.6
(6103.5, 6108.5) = 13.1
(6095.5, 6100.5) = 12.4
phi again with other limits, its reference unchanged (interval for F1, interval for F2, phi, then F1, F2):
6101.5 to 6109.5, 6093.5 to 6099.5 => 2.7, -1.2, -3.9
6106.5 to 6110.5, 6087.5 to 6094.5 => 0.9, -1.2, -2.1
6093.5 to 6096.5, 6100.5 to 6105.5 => 3.3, -3.9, -0.5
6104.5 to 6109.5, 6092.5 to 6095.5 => 2.0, -1.2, -3.2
